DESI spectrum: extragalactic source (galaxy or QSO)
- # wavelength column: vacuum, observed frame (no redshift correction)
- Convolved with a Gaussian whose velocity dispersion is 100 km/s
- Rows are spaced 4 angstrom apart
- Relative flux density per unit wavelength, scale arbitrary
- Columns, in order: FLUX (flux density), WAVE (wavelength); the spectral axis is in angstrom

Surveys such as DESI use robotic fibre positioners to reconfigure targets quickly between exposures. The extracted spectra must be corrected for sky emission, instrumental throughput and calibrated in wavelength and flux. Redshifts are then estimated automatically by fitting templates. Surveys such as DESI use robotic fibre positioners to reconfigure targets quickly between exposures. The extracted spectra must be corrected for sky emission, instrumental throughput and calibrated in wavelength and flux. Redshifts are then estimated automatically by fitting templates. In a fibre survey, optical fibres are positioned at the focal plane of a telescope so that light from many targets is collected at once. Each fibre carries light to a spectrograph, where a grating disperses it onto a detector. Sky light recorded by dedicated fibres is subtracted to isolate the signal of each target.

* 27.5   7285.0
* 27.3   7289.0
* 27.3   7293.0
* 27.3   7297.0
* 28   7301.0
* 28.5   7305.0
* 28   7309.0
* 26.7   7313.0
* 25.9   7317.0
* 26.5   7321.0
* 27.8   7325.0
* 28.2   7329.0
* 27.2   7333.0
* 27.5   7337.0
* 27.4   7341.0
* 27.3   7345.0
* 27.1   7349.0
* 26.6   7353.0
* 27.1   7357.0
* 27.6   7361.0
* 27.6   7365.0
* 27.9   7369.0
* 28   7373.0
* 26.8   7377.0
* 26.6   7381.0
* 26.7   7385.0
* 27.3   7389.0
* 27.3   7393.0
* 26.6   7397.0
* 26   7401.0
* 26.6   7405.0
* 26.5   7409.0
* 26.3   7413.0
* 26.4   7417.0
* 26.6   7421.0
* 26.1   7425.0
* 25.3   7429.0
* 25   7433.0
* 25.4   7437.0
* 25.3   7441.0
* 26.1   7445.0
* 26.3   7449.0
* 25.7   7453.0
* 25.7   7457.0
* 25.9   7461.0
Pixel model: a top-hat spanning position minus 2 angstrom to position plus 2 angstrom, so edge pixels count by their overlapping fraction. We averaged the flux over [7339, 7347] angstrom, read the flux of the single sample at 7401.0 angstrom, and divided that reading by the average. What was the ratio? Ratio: 0.95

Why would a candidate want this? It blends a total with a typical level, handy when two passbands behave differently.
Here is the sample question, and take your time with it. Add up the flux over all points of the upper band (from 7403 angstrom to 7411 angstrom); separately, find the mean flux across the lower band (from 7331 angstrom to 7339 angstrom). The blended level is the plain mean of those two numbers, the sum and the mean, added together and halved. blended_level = 40.2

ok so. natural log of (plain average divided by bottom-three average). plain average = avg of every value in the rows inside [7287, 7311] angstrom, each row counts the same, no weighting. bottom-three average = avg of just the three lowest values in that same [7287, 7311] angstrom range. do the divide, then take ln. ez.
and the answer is 0.016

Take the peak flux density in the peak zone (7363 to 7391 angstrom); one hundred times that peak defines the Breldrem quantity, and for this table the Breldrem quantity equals 2800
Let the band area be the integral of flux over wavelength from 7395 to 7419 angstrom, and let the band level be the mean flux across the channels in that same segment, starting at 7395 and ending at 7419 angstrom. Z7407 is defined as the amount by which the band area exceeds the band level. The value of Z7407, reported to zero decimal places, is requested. 607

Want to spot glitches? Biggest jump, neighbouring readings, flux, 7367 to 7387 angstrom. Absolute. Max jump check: 1.2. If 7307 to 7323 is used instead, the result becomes 1.3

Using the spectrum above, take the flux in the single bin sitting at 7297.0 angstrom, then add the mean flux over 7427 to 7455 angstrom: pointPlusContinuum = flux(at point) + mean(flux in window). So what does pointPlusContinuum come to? 52.9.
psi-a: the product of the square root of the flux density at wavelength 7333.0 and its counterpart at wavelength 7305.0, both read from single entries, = 27.84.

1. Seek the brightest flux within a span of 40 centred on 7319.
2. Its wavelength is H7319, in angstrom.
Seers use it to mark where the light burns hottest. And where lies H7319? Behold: 7305.0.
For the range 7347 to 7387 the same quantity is 7373.0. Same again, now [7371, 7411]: 7373.0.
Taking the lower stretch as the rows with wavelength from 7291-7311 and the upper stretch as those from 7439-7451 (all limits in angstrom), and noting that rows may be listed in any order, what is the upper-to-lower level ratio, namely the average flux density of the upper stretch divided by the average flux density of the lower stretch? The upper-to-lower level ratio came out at 0.931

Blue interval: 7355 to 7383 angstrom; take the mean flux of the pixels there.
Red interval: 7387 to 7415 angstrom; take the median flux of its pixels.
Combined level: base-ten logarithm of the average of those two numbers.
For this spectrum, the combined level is 1.43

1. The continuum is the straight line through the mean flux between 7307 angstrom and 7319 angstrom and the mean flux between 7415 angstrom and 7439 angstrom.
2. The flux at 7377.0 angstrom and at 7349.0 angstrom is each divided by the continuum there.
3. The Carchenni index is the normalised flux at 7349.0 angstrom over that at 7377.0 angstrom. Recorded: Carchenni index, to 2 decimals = 1.00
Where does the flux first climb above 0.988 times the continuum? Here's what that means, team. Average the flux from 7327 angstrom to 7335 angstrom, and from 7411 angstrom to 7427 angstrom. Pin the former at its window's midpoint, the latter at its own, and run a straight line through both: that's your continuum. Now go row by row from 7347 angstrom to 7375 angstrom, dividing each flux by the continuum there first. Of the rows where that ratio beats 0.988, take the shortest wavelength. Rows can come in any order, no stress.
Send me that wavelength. 7349.0 angstrom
